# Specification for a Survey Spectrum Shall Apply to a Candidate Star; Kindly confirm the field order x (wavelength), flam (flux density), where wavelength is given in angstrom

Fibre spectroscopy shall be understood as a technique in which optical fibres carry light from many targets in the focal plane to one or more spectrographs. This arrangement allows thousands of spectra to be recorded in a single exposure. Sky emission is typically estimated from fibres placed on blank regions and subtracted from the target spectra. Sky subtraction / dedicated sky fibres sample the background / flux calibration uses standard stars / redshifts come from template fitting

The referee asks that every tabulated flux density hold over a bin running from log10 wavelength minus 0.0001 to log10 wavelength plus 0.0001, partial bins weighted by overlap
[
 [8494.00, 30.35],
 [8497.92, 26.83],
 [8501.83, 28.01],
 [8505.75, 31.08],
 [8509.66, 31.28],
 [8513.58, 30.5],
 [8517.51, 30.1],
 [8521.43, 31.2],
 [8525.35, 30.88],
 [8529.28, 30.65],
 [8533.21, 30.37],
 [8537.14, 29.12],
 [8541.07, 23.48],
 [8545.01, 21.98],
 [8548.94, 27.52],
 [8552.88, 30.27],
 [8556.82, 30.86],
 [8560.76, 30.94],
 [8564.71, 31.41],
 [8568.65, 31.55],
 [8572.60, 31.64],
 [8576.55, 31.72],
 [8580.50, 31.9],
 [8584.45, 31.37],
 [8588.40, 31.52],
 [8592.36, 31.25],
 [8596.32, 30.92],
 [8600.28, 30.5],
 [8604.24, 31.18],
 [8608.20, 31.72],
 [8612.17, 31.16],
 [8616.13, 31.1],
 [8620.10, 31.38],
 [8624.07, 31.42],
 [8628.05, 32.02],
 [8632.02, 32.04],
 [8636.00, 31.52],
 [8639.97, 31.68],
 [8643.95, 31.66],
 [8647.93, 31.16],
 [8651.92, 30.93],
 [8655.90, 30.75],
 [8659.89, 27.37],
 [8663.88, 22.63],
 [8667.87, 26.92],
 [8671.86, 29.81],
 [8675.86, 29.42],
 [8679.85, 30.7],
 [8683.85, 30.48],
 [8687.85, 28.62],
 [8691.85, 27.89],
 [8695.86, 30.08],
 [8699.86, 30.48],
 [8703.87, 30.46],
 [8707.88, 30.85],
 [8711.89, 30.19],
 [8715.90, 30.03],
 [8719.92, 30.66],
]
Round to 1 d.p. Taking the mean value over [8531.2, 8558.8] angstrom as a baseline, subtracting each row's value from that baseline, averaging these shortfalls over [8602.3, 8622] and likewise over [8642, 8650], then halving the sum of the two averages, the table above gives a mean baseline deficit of -3.7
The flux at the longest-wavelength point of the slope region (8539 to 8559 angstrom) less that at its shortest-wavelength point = 7.4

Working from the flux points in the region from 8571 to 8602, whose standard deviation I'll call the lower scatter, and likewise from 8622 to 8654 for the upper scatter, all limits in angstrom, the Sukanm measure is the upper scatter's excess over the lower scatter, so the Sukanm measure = -0.1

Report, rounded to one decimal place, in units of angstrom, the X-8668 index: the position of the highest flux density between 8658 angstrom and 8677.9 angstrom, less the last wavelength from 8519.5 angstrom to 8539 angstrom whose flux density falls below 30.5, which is 134.7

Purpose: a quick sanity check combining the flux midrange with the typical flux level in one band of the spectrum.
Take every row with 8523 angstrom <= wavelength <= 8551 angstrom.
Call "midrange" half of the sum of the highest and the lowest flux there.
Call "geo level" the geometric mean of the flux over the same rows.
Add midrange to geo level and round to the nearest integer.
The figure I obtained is 54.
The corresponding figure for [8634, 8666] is 57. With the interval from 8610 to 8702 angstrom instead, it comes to 57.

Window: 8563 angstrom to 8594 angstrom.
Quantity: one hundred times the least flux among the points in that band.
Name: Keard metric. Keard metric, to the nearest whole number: 3125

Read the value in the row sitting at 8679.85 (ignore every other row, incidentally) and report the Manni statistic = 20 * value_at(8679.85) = 614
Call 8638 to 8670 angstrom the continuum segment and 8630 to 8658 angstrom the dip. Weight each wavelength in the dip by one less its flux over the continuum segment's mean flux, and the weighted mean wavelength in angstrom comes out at 8642.6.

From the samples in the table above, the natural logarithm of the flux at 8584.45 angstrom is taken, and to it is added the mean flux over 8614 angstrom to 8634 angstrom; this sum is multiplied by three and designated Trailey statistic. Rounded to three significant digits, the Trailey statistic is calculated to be 105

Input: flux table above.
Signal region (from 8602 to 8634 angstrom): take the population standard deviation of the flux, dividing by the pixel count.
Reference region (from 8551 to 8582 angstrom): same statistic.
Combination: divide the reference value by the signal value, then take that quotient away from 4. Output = 2.6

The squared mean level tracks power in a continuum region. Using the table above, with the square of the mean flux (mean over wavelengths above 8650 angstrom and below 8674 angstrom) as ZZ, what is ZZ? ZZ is 788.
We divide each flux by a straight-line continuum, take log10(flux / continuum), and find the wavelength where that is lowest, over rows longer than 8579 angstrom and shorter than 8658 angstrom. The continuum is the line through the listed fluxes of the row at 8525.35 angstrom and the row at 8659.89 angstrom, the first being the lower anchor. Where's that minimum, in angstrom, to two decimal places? 8600.28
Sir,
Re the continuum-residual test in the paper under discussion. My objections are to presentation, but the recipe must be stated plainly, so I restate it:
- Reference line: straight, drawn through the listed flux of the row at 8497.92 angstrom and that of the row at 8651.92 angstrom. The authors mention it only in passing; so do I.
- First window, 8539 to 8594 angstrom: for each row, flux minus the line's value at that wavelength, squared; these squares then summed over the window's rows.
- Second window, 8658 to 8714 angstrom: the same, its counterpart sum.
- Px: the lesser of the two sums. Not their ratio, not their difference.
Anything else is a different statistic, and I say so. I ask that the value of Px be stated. 128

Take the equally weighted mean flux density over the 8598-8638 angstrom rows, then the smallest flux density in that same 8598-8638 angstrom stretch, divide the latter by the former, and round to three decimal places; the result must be 0.971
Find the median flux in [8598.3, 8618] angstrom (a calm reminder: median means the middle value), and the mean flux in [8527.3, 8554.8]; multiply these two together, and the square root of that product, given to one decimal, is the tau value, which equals 29.3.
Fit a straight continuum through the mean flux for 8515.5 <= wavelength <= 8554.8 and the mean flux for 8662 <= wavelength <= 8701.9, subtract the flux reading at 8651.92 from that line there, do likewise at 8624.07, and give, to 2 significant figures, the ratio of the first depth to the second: 0.81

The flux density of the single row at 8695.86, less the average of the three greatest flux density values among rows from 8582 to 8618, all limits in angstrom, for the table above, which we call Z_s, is -1.5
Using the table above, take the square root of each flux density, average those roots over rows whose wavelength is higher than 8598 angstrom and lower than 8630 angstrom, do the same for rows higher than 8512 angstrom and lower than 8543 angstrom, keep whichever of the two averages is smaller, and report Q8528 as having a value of 5.43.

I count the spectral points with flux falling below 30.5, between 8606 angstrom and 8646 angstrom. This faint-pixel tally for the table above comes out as 0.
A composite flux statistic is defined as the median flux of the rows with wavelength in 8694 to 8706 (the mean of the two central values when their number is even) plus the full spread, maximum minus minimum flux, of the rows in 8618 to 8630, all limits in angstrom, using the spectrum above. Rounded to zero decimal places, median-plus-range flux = 31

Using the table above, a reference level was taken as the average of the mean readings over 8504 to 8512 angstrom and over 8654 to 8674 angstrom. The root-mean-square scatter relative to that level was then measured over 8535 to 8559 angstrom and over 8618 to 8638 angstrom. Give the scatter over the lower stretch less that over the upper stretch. 1.6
